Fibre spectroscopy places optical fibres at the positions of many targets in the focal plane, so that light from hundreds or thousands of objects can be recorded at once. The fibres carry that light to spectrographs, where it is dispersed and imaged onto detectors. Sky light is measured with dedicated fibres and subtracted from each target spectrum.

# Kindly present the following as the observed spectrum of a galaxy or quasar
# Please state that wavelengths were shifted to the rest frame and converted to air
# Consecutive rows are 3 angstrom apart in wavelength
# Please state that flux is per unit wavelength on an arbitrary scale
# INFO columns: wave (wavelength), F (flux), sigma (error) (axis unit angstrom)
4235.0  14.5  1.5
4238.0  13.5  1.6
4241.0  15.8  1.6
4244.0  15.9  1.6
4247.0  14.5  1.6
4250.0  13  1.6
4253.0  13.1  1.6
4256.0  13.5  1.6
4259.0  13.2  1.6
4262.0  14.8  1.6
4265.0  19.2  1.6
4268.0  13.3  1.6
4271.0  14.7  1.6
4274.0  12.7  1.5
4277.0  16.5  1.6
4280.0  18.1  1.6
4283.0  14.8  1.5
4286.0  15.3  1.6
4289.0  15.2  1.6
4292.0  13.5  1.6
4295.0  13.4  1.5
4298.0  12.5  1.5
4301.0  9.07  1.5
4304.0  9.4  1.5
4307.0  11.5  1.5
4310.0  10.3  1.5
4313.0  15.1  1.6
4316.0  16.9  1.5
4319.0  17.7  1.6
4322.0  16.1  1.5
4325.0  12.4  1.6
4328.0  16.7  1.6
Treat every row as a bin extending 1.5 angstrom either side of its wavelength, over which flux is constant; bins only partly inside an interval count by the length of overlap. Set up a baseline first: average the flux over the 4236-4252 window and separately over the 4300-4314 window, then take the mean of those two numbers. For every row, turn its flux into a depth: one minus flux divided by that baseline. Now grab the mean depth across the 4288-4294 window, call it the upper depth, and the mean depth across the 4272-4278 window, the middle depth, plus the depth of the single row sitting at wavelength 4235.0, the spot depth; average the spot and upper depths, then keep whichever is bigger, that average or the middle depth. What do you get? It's -0.13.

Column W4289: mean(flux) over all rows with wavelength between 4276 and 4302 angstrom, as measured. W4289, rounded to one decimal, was 14.3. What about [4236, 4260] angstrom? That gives 14.1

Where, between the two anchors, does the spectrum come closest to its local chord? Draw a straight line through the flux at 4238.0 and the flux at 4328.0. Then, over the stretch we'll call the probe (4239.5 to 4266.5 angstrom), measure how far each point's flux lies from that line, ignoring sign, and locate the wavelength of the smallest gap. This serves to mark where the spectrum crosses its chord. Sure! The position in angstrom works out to 4262.0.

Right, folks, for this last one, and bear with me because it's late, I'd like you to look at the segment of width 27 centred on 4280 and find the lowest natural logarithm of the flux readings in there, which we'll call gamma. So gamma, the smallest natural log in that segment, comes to 2.54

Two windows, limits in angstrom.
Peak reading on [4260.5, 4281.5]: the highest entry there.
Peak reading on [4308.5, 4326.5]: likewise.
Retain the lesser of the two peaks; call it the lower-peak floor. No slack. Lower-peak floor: 18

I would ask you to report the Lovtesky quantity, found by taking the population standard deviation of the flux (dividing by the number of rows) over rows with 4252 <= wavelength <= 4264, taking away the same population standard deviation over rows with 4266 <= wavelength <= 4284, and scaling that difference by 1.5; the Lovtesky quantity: -1.7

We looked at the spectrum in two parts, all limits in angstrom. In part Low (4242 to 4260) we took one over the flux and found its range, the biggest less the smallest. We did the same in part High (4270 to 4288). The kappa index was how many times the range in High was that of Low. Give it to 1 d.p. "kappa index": 1.7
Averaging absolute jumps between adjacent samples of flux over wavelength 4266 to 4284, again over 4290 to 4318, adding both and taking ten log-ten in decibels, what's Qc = 6.29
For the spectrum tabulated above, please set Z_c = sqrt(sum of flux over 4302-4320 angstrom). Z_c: 8.99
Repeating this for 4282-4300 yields 9.20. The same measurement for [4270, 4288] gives 9.60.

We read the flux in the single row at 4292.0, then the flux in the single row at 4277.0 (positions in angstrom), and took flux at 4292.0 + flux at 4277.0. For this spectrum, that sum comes 30.0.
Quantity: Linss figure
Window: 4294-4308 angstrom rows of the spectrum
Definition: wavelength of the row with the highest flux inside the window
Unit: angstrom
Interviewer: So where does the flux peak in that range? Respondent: 4295.0 angstrom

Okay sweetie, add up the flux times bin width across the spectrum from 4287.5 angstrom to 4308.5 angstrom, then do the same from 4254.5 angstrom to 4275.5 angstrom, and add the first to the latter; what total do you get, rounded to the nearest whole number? 558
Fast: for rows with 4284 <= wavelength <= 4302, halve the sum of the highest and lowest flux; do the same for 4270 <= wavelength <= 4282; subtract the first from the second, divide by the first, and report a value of 0.26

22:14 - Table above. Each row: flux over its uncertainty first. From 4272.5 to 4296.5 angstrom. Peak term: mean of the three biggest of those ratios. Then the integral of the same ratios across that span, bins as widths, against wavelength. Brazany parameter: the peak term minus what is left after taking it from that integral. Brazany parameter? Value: -208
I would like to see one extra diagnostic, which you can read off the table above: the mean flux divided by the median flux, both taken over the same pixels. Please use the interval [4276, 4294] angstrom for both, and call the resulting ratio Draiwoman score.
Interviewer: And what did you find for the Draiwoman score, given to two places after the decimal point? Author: 1.02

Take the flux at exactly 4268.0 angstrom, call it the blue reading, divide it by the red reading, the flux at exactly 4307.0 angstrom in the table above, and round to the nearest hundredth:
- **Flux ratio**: 1.16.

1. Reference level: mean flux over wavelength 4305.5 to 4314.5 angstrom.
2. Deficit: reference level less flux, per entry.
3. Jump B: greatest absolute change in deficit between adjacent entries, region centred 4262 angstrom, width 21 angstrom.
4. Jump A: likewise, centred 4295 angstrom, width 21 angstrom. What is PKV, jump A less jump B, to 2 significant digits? -2.5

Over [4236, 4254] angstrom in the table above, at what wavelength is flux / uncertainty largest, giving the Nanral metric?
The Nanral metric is 4244.0 angstrom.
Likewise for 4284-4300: 4286.0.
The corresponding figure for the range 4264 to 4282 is 4265.0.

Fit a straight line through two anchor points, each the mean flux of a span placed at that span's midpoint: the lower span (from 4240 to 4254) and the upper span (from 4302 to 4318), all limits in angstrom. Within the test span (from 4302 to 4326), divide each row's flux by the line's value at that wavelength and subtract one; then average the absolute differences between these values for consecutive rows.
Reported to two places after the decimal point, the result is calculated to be 0.18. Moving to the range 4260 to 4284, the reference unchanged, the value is 0.23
